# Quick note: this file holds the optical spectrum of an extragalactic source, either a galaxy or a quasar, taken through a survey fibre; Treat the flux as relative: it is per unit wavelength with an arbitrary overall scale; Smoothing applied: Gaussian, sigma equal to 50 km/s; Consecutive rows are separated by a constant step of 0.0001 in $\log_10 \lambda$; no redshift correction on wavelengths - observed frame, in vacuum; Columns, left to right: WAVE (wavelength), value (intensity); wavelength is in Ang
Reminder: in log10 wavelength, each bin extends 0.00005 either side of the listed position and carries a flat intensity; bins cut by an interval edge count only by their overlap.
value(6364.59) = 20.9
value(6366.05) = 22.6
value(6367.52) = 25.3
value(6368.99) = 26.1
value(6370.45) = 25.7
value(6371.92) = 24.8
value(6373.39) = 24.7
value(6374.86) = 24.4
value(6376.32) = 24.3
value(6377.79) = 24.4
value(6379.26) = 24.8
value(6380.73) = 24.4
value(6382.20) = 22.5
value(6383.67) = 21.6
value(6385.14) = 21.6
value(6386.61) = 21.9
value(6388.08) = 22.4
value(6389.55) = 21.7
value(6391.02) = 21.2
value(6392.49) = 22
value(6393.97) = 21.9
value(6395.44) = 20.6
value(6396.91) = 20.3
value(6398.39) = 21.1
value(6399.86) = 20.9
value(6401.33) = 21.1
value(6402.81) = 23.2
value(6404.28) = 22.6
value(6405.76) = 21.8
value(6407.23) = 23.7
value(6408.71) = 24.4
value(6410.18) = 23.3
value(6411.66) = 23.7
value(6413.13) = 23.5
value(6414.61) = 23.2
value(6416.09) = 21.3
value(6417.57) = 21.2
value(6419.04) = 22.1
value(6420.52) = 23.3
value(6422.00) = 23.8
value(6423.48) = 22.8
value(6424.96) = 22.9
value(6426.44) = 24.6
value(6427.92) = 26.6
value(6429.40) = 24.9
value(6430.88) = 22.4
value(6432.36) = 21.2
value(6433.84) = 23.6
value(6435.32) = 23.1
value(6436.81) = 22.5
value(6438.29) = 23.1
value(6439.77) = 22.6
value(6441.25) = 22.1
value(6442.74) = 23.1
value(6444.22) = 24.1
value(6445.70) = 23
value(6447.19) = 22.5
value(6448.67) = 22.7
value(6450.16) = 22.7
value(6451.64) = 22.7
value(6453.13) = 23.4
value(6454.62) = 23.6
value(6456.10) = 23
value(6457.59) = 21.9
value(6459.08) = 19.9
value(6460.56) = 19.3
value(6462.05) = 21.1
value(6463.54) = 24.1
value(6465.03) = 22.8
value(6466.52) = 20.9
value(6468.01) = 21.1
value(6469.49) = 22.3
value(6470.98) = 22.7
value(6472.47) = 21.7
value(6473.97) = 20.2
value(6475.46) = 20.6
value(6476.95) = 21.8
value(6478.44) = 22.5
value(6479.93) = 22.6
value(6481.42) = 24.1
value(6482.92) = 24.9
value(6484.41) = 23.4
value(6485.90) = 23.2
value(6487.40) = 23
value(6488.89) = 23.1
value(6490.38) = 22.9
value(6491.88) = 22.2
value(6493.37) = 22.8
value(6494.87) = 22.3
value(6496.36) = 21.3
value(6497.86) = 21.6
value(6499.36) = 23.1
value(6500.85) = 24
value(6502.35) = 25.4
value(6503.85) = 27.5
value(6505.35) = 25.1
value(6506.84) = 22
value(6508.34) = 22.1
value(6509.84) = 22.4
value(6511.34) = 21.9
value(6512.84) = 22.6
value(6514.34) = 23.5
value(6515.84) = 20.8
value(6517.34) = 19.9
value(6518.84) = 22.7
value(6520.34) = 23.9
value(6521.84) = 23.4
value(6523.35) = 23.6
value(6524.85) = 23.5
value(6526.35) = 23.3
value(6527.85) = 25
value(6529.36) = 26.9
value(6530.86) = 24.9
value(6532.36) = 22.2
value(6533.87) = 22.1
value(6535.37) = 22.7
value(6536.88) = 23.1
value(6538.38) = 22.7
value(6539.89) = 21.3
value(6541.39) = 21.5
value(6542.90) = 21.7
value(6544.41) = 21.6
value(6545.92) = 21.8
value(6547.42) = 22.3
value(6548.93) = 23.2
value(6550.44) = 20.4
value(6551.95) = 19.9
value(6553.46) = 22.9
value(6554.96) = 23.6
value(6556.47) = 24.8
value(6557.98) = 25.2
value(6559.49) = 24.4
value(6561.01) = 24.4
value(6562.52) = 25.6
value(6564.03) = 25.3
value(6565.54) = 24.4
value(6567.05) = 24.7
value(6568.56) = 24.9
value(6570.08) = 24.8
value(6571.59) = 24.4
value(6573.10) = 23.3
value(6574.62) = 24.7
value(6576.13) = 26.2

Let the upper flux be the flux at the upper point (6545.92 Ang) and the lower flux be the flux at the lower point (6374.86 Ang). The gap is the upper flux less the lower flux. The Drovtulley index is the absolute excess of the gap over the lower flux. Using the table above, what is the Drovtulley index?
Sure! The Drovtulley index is 27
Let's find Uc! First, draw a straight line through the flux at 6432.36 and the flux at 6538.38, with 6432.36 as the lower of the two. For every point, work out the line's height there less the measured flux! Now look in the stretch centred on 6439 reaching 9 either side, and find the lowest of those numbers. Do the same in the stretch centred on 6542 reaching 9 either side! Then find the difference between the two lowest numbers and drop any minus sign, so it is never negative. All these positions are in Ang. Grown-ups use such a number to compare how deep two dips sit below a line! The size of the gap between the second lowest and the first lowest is 2.3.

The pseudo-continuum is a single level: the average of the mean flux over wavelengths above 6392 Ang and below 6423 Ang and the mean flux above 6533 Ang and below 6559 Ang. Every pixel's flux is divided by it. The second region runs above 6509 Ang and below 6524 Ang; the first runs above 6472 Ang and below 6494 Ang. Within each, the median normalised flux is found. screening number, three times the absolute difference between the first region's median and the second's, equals 0.02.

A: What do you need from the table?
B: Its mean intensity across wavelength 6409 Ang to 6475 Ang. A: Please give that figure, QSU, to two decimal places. 22.65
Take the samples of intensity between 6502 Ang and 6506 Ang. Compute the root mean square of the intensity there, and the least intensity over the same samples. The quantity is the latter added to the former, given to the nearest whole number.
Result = 51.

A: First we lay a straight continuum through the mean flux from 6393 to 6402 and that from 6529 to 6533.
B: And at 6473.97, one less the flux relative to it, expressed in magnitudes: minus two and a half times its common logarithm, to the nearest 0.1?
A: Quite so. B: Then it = 2.3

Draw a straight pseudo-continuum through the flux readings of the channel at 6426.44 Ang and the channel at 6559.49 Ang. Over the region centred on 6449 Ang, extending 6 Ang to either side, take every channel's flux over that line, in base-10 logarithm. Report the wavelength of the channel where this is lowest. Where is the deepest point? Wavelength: 6447.19 Ang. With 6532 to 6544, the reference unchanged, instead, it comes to 6539.89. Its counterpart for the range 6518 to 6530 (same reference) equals 6518.84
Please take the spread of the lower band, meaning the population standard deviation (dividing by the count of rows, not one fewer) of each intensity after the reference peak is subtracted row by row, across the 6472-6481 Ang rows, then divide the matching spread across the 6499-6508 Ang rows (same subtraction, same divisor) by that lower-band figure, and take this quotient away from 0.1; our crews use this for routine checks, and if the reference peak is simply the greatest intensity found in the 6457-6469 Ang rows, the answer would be -1.9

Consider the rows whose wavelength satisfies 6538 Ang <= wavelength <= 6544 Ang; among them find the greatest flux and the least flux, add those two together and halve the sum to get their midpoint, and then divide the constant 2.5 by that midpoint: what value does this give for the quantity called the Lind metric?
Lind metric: 0.114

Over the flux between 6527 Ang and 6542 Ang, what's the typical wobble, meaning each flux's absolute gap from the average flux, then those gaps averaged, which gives 1.4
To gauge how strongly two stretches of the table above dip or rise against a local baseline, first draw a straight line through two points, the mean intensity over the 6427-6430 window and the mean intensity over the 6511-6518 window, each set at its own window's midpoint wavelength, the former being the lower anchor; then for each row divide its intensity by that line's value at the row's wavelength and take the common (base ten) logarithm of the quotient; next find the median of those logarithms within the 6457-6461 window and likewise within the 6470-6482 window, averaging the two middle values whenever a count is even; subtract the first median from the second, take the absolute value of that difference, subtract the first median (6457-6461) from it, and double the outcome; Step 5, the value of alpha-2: 0.30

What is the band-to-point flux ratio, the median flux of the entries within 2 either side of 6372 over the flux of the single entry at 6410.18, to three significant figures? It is 1.06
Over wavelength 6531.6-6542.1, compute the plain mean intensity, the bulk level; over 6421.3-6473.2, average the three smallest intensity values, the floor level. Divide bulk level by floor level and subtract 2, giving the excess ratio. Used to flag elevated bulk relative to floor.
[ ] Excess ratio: -0.890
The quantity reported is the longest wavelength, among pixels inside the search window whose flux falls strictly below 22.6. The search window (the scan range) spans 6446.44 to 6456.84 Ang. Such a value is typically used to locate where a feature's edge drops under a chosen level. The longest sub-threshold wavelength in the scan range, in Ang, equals 6447.19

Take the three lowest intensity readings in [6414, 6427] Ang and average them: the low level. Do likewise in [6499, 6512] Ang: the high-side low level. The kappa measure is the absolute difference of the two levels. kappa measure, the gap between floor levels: 0.47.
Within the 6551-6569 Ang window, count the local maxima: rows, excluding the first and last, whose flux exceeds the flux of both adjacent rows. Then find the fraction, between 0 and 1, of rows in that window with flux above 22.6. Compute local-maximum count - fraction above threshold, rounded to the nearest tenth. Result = 1.1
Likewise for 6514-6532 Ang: 2.2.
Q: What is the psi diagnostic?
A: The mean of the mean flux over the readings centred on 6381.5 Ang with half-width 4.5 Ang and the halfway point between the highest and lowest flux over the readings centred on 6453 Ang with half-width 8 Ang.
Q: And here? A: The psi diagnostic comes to 22.3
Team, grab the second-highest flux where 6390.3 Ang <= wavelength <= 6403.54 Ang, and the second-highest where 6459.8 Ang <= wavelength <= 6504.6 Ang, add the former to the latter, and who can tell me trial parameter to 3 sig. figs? 47.4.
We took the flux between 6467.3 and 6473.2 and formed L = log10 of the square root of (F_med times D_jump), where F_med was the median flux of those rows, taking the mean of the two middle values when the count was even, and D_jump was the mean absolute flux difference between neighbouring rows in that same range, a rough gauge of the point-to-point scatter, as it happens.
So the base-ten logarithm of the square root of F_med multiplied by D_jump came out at 0.64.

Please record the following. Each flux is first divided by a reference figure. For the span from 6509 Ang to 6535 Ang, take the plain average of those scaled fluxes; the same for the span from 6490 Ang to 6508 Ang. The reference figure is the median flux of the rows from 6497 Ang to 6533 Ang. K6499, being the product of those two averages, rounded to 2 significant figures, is 0.99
